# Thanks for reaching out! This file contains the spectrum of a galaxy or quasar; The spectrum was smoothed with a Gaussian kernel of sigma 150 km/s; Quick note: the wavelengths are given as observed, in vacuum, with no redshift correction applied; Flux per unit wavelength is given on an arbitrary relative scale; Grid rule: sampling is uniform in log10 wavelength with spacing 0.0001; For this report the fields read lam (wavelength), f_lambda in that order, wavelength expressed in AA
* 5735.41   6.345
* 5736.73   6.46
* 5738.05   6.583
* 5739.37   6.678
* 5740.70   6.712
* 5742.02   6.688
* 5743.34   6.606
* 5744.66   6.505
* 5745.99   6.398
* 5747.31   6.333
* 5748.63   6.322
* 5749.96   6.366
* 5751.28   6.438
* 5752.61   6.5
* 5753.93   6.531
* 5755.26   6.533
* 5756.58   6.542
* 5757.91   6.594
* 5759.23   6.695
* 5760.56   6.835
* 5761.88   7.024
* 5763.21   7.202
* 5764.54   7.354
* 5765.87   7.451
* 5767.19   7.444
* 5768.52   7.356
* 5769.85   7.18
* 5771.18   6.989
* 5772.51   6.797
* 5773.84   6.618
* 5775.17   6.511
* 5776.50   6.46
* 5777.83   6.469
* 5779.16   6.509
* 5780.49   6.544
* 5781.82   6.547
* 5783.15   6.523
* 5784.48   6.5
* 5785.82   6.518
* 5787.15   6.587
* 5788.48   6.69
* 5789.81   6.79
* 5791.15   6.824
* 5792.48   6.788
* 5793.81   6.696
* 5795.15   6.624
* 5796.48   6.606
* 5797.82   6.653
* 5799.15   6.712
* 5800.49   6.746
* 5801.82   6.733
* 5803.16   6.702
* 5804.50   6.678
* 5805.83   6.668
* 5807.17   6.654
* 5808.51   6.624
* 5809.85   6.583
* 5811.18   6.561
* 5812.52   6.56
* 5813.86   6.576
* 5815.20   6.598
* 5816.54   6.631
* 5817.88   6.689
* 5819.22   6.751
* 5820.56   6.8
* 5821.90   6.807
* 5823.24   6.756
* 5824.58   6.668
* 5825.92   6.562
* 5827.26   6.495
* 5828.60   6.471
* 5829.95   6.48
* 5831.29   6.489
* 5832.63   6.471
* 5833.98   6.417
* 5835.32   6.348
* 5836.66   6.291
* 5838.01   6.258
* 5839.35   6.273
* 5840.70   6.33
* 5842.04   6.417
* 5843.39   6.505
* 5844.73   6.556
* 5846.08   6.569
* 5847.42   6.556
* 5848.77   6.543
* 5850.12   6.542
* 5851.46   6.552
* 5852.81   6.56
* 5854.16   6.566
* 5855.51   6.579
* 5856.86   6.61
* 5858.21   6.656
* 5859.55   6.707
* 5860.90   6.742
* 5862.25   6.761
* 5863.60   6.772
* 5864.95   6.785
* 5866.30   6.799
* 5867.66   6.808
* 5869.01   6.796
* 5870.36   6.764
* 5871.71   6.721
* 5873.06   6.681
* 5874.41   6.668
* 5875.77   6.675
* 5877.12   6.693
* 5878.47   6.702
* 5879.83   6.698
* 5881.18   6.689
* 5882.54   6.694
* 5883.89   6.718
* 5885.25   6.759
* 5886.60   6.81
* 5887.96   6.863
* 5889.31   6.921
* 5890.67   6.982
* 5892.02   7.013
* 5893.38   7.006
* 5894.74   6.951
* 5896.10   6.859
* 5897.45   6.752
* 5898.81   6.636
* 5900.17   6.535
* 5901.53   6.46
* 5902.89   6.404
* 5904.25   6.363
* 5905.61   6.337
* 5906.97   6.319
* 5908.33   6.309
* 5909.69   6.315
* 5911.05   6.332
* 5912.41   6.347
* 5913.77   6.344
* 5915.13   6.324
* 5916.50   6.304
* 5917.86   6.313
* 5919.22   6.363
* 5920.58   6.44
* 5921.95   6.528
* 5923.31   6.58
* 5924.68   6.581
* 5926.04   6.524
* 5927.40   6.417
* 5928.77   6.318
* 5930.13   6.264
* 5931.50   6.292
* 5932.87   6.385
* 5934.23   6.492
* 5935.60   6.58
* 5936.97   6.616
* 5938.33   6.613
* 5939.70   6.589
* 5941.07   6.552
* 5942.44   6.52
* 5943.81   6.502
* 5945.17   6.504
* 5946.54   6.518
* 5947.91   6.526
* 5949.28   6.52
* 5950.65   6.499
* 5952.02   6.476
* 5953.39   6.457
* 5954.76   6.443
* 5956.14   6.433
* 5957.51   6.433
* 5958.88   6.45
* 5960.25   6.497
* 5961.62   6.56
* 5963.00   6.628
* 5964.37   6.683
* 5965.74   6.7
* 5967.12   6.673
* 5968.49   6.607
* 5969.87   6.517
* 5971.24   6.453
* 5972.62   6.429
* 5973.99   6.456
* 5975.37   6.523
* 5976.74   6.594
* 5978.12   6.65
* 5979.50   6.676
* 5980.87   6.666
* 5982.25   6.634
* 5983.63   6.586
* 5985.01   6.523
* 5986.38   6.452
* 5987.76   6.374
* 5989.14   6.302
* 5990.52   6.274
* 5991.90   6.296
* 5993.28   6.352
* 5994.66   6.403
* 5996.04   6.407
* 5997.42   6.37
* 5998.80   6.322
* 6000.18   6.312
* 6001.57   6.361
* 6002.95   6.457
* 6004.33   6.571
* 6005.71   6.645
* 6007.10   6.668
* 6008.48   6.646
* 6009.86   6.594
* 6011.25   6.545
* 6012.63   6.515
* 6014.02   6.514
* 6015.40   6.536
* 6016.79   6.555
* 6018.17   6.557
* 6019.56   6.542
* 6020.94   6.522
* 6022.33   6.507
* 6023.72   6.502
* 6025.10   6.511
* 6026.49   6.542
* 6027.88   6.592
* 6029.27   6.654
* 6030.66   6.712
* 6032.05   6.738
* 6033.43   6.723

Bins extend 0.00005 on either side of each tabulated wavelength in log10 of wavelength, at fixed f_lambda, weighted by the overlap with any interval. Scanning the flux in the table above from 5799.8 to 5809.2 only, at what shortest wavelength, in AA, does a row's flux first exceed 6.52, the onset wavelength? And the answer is 5800.49 AA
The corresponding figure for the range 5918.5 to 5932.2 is 5921.95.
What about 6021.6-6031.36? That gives 6026.49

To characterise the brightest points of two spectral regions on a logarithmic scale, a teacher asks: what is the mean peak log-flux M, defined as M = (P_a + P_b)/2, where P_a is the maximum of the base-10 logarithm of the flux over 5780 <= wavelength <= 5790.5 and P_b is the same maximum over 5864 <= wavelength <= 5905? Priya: 0.839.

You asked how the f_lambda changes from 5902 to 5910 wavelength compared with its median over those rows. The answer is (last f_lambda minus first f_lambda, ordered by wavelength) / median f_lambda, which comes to -0.014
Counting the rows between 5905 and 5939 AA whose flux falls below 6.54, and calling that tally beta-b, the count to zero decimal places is 20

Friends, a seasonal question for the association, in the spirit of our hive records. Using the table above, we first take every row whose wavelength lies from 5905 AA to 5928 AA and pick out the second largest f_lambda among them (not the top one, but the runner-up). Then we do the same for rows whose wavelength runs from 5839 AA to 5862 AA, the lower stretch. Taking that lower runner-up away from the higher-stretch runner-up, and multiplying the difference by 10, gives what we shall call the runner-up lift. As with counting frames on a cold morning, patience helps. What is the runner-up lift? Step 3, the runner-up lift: -1.3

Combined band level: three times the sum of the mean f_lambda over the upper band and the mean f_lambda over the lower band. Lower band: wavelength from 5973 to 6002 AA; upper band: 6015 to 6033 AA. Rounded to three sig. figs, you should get 39.1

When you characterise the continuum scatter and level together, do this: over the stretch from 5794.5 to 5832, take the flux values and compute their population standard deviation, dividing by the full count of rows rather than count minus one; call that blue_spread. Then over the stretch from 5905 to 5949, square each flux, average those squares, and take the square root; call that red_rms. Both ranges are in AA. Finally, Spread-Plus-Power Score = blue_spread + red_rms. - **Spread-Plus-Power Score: 6.5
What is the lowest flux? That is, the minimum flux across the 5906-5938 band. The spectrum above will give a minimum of 6.264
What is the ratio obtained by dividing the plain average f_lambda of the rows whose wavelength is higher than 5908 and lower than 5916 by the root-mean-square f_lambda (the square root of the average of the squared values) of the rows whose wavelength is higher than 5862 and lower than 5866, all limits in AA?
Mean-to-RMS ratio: 0.93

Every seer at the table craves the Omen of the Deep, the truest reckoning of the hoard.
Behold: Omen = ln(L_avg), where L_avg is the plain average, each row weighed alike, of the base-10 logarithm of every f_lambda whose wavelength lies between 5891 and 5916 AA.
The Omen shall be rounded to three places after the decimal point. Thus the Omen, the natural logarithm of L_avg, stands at -0.205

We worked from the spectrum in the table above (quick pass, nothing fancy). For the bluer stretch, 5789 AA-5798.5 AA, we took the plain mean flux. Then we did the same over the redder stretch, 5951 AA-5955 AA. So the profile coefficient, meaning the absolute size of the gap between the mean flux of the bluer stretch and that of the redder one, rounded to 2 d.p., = 0.25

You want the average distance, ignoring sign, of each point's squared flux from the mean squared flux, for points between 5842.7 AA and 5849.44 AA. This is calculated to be 0.23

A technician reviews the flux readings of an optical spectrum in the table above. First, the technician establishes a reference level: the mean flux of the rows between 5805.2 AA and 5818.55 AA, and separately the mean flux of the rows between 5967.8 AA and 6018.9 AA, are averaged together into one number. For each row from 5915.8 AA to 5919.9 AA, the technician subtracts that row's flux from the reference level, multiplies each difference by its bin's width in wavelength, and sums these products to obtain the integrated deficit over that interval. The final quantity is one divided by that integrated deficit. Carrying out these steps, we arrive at 1.1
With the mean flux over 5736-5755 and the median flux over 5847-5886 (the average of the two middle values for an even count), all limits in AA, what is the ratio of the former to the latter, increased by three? 3.97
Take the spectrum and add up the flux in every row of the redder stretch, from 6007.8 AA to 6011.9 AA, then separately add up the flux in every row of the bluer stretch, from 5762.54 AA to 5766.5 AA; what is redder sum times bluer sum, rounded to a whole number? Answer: 435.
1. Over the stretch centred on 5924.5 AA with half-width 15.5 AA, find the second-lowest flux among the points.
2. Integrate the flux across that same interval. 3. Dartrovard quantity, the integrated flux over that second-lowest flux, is 32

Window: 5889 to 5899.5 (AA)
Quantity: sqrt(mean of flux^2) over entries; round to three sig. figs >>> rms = 6.89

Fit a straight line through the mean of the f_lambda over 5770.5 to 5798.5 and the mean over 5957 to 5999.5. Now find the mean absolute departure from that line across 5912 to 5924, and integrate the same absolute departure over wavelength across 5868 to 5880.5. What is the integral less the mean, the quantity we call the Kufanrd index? 1.6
